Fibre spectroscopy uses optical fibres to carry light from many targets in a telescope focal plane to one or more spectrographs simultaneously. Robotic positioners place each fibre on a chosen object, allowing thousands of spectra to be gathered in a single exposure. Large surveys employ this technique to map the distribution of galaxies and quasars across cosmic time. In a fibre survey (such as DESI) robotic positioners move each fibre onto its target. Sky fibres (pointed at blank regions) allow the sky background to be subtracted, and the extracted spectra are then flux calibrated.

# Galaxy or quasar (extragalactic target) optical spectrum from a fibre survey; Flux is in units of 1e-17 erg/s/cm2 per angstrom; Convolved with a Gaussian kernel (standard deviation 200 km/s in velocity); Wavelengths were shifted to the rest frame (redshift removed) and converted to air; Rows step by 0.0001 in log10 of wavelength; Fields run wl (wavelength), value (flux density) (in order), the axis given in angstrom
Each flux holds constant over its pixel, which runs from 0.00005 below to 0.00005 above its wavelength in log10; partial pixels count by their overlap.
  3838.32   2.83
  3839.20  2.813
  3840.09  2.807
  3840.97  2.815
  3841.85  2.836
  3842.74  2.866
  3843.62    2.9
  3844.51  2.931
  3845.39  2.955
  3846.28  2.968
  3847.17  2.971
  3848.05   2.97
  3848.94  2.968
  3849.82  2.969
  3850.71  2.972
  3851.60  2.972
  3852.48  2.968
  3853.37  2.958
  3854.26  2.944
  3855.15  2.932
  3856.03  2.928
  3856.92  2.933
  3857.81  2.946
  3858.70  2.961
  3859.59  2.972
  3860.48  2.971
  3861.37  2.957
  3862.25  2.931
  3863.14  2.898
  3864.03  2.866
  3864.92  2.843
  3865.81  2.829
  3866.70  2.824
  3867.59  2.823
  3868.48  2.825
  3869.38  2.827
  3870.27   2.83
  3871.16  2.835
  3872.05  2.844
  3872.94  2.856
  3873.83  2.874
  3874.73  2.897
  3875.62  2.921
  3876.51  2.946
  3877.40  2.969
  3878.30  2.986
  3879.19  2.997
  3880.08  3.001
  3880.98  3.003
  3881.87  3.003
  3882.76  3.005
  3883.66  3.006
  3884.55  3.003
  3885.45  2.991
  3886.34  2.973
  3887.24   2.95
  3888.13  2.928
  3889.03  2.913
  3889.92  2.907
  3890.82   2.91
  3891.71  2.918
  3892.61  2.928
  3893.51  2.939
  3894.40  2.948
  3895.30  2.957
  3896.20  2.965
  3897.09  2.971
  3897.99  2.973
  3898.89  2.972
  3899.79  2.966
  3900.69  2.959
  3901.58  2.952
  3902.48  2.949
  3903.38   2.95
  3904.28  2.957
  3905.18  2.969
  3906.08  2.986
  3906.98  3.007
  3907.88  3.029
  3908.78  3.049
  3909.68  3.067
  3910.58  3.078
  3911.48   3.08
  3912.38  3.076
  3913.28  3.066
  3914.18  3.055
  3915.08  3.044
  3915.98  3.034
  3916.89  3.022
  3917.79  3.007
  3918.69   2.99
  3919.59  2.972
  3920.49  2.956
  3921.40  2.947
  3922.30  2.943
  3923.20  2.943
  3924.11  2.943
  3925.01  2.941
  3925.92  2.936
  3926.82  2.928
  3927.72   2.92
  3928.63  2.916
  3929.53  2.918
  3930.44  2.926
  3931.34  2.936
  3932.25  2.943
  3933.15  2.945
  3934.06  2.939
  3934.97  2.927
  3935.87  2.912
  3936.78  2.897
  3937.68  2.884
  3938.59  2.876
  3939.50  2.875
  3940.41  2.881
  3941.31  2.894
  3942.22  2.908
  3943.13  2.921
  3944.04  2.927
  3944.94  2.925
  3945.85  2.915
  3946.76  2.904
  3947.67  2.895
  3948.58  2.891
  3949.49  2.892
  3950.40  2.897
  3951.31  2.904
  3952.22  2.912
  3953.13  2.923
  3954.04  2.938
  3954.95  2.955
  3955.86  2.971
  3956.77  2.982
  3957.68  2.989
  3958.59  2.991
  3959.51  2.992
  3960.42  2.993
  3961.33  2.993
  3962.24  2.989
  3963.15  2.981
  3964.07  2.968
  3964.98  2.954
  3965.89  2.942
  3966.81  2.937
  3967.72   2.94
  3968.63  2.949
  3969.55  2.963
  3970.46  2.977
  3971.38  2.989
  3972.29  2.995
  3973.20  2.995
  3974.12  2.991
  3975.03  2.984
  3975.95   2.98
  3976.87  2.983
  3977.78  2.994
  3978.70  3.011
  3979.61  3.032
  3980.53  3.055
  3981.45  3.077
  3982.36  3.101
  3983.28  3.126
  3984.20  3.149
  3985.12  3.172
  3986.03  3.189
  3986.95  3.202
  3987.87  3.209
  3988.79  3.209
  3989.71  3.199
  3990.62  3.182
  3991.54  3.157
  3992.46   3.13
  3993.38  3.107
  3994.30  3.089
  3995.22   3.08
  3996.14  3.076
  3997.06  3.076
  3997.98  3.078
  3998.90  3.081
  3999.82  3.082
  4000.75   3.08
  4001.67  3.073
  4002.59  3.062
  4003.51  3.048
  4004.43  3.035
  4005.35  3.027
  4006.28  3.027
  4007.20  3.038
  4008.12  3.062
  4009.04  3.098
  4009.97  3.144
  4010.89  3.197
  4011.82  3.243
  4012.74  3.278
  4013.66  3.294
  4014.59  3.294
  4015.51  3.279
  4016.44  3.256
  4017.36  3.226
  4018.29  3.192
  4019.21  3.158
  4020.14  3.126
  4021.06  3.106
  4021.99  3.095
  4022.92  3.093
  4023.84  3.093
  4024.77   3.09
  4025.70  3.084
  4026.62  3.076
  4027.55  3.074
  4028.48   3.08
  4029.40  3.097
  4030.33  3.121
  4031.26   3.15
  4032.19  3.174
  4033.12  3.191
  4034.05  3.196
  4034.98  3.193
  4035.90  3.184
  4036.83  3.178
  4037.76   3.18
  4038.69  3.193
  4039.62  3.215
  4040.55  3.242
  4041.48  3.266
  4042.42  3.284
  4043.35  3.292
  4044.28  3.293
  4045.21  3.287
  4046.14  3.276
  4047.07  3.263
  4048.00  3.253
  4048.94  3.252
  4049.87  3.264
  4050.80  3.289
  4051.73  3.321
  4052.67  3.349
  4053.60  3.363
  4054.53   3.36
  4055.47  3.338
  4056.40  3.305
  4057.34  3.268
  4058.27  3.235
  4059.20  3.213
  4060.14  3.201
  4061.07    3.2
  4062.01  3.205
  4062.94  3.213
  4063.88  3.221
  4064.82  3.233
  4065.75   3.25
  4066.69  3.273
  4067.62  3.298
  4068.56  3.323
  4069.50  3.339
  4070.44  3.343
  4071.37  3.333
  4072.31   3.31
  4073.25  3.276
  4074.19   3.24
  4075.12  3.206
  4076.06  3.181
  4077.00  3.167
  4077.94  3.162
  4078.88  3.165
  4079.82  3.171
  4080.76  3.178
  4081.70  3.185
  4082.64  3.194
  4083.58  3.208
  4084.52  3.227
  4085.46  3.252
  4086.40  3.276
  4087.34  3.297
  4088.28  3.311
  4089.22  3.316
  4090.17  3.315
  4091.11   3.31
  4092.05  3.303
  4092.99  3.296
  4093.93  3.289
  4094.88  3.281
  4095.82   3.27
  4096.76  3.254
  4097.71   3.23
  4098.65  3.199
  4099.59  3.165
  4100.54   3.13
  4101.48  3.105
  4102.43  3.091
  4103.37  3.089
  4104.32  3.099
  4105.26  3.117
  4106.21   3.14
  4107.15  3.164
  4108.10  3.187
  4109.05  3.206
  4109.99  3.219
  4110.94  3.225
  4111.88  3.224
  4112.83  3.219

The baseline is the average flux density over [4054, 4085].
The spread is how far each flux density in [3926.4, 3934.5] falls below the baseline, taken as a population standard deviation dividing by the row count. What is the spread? 0.010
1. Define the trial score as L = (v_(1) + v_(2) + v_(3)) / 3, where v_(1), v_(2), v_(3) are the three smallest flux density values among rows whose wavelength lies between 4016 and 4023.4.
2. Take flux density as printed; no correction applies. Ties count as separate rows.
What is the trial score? 3.10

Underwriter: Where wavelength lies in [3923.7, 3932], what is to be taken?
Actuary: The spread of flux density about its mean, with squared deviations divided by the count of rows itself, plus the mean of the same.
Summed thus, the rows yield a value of 2.9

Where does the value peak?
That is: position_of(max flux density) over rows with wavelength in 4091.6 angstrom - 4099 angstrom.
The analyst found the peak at 4092.05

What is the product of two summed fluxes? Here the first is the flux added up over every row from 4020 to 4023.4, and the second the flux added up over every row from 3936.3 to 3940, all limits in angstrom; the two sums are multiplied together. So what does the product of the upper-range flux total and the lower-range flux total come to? 143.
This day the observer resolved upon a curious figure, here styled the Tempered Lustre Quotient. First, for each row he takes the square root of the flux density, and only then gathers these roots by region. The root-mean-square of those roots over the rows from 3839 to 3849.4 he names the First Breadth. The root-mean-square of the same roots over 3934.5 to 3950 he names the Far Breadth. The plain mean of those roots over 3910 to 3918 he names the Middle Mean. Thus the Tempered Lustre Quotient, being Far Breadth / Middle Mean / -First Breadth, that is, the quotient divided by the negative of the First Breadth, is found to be -0.57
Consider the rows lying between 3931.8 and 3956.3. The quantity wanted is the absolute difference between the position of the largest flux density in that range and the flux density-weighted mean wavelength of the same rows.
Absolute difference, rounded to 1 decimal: 11.8 angstrom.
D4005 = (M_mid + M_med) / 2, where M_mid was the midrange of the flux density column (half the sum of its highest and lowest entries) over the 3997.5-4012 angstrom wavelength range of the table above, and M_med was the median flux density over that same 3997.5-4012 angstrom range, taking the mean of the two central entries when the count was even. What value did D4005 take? 3.11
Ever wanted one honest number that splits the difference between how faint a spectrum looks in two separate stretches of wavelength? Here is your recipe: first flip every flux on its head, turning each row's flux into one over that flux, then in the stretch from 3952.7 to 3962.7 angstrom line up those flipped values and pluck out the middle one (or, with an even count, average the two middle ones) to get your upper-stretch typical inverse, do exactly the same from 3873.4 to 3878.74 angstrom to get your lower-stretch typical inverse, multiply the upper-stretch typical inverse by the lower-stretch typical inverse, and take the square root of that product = 0.338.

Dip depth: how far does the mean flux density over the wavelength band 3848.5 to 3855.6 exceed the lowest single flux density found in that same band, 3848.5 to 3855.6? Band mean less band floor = 0.03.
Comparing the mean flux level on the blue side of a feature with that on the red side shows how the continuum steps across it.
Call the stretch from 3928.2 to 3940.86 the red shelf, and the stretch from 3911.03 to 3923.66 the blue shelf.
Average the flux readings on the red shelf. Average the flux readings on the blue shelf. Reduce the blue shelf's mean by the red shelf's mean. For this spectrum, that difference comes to 0.10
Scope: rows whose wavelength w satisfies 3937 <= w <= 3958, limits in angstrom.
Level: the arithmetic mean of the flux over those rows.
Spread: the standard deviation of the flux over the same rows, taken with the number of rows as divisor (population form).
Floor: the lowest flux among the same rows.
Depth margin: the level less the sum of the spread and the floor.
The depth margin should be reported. 0.009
